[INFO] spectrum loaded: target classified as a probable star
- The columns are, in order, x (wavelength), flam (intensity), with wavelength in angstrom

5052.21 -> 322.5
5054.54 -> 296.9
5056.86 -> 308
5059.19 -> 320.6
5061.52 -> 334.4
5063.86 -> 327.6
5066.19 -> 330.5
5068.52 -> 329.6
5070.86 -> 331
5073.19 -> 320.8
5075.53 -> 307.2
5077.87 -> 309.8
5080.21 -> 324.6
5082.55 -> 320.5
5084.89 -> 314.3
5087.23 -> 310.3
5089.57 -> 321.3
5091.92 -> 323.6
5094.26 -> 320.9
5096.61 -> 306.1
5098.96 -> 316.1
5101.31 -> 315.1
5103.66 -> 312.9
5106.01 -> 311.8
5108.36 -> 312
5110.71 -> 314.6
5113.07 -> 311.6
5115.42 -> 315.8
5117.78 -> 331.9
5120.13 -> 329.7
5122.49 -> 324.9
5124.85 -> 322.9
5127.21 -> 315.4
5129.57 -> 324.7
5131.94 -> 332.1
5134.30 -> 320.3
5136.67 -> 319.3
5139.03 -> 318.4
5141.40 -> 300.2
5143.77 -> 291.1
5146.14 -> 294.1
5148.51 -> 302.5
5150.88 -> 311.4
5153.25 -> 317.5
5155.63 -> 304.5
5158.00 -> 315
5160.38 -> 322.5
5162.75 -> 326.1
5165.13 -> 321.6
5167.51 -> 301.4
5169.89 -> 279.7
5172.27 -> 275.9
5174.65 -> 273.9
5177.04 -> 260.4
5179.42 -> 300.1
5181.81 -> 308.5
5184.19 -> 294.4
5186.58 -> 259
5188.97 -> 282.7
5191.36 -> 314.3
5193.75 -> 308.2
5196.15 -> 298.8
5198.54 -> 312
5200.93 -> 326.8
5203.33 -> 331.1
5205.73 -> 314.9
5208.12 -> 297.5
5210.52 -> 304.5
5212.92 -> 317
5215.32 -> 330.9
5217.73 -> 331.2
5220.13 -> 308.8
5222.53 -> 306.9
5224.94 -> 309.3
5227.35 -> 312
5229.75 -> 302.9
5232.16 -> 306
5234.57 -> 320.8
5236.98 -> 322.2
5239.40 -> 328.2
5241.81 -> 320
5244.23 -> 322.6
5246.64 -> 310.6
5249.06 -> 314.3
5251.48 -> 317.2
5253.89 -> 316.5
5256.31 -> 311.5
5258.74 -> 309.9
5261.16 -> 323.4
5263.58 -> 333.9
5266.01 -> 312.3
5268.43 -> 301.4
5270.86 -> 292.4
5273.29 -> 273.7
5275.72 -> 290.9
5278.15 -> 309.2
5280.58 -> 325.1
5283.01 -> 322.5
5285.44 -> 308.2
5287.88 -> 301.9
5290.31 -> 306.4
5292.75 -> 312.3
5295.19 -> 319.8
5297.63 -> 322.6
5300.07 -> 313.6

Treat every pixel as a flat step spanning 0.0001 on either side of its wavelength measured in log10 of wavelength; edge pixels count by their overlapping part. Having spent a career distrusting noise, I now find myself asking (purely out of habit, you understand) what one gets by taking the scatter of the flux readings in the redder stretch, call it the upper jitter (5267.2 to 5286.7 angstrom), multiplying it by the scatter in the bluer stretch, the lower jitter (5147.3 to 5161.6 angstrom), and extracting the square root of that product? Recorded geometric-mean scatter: 11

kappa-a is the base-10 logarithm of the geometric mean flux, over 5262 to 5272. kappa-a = 2.49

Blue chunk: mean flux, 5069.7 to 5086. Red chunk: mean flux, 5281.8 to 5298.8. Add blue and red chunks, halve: 316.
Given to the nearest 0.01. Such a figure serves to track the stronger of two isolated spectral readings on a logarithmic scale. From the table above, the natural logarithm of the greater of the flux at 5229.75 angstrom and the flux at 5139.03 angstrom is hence 5.76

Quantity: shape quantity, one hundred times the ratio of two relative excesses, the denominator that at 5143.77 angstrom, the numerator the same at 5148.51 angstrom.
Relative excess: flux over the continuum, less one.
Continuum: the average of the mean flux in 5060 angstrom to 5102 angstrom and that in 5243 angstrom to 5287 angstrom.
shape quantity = 53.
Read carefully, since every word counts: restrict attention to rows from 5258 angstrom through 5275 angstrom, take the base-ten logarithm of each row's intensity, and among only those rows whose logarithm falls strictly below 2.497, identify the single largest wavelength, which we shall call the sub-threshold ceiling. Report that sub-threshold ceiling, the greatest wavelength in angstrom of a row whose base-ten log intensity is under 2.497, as 5273.29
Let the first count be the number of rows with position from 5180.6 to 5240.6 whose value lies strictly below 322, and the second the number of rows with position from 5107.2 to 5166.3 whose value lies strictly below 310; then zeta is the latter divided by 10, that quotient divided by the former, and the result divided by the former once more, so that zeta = 0.0014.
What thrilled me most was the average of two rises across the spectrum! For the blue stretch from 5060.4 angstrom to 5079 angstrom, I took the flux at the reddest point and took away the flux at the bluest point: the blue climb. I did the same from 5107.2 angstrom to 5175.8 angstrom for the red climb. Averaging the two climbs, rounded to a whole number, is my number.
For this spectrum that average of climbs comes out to -31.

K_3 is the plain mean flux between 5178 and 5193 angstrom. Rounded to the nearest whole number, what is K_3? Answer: 293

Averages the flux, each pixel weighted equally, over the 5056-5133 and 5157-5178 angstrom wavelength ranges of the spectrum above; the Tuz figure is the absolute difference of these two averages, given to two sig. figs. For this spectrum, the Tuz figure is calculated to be 22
